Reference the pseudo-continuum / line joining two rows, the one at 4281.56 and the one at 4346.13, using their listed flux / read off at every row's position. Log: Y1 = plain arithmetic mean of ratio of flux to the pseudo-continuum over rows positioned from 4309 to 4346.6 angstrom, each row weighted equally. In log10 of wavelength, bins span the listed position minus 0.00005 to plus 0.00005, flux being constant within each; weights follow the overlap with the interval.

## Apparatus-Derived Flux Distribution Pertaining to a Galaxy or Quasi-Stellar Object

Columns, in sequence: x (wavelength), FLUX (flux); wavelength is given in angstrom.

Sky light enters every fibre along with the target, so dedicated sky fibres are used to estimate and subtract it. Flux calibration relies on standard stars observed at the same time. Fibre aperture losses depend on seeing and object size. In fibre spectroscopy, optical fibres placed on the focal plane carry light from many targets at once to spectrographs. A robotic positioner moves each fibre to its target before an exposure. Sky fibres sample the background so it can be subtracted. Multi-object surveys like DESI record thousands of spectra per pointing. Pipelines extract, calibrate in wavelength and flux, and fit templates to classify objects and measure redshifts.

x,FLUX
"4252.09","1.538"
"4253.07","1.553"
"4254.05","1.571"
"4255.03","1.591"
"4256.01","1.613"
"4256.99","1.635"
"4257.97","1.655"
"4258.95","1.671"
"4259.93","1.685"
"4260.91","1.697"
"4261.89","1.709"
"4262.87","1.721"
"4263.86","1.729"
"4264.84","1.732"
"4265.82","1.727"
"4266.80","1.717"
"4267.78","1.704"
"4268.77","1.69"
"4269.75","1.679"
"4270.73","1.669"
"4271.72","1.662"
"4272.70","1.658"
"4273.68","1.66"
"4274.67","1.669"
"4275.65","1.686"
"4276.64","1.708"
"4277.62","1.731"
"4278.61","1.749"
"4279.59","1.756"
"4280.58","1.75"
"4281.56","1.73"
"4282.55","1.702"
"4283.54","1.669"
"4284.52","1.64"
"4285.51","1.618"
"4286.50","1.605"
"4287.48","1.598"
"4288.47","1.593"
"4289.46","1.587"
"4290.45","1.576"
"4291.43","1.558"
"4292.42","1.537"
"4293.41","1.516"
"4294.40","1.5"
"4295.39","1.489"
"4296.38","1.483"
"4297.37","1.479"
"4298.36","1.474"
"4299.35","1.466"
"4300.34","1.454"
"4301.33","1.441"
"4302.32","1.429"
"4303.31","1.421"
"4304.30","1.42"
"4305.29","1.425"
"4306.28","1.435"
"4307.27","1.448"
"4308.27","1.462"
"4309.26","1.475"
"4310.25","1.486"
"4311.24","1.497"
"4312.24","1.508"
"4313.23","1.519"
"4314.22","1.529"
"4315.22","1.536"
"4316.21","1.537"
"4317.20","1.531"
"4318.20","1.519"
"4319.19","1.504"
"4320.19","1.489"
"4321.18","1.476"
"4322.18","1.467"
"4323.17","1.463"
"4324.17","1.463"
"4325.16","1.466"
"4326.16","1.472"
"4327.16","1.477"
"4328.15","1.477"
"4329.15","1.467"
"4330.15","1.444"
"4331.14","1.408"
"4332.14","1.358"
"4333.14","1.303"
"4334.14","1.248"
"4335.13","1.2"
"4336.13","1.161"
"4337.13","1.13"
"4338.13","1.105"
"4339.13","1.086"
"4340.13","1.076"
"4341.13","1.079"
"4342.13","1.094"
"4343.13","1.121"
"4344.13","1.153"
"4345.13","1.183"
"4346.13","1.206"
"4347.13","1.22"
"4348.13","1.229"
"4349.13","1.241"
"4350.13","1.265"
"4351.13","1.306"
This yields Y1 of 1.00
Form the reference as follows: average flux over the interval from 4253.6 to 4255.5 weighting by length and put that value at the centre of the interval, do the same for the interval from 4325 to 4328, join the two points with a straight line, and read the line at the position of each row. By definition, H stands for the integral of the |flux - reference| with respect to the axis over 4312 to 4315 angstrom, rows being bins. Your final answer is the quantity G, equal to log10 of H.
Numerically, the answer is -1.1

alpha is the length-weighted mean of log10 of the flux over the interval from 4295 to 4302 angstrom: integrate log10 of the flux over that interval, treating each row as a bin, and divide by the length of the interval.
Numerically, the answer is 0.17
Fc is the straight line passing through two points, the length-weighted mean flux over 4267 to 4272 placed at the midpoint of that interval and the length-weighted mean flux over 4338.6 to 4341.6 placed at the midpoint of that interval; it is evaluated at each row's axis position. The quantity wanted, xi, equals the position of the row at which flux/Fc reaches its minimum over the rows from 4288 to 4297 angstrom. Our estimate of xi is 4295.39 angstrom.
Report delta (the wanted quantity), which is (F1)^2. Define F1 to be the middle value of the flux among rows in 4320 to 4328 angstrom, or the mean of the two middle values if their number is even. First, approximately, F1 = 1.47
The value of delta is 2.2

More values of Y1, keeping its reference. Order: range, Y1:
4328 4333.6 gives 1.06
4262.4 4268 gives 0.92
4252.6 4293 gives 0.93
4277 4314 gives 0.96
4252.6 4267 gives 0.88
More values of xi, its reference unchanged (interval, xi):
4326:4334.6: 4334.14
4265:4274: 4270.73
